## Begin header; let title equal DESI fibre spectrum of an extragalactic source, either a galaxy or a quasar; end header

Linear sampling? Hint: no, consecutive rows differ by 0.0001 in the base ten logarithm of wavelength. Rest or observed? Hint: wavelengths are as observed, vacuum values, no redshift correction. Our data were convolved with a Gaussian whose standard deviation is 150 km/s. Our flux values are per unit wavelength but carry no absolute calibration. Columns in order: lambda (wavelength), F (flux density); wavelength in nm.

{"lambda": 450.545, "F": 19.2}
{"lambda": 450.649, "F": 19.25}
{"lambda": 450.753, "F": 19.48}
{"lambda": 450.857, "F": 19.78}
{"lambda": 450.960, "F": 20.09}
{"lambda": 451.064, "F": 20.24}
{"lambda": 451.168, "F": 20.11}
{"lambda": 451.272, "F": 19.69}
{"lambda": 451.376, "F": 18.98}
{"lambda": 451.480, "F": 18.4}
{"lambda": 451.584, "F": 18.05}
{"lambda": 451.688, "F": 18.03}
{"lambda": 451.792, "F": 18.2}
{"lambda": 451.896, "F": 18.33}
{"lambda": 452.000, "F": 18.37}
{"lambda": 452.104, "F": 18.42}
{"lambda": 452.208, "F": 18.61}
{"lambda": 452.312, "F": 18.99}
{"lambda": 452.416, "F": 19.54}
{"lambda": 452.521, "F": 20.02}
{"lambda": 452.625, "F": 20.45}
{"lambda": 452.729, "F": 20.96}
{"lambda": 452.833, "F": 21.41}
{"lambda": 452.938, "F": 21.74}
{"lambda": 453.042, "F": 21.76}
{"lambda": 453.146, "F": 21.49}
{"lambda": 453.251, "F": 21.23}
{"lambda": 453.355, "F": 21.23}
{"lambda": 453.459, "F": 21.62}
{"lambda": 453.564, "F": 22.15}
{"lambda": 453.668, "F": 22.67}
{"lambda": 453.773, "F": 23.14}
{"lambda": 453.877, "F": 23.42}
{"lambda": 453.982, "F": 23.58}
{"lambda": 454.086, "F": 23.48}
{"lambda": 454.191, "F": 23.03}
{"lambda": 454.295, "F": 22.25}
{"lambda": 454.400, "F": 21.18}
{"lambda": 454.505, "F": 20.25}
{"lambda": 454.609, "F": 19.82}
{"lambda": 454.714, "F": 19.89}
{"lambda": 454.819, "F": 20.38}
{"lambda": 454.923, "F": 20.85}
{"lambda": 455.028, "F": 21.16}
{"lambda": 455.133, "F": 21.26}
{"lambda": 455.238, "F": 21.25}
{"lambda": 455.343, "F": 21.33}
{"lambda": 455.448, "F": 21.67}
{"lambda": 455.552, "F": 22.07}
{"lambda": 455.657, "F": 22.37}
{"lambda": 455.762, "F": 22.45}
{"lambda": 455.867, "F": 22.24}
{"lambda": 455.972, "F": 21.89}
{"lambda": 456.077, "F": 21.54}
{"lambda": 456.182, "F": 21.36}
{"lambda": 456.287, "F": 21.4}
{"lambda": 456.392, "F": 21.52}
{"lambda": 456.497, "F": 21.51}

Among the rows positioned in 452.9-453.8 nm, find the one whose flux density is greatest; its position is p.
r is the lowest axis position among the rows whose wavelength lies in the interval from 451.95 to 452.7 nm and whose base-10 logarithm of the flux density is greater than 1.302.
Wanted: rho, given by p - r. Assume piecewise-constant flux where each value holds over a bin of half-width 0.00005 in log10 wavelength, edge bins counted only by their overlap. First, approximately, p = 453.773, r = 452.625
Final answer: 1.15 nm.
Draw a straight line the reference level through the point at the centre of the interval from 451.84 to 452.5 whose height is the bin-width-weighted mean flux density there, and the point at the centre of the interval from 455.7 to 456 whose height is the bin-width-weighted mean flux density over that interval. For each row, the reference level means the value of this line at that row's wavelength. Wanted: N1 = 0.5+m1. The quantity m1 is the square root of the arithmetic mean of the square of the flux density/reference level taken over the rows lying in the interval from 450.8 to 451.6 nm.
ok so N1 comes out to 1.59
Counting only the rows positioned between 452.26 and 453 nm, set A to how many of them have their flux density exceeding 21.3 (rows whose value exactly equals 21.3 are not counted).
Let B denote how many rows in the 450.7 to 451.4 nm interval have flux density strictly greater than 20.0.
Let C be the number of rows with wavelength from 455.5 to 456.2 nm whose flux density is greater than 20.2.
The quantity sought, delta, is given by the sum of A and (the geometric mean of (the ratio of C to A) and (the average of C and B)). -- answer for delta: 6.2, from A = 2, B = 3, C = 7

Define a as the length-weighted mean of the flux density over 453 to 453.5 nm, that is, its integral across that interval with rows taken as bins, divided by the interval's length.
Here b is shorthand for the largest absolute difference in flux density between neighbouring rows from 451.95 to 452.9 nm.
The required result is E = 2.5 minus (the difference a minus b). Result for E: -18.4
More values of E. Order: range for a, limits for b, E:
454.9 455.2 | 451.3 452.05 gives -18.0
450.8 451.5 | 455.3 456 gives -16.8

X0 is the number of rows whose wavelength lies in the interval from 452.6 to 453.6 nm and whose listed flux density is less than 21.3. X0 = 4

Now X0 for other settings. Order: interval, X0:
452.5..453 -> 3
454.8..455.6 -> 5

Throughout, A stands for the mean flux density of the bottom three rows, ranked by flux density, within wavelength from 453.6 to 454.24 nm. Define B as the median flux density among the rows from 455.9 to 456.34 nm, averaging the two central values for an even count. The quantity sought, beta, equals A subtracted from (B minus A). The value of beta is -24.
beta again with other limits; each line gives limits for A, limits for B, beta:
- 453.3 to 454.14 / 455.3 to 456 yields -21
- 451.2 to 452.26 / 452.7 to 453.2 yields -15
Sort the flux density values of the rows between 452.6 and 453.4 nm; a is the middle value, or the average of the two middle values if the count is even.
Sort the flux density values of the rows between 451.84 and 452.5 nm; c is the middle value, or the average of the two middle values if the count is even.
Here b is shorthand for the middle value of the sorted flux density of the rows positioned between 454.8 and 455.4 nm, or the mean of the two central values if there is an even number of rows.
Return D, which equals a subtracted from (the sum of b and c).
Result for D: 18.4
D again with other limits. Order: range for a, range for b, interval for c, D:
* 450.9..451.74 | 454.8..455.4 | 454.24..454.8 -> 22.1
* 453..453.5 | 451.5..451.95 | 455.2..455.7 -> 18.3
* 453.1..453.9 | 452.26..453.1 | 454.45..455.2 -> 19.2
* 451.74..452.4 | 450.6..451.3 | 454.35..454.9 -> 21.6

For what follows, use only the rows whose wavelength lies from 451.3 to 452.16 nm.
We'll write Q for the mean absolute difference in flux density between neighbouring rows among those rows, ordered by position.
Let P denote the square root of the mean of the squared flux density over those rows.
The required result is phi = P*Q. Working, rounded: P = 18.3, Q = 0.19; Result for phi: 4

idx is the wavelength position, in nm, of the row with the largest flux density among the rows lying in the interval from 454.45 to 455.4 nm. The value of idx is 455.343 nm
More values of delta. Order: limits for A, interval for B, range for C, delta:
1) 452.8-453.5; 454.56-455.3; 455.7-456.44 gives 7.9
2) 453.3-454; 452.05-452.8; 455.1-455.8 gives 8.4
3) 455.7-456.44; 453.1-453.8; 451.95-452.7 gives 7.8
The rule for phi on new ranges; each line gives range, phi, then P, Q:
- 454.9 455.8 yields 4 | 21.6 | 0.20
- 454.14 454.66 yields 17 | 21.3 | 0.80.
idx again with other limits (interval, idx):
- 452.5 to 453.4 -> 453.042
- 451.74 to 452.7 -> 452.625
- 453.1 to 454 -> 453.982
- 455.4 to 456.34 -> 455.762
